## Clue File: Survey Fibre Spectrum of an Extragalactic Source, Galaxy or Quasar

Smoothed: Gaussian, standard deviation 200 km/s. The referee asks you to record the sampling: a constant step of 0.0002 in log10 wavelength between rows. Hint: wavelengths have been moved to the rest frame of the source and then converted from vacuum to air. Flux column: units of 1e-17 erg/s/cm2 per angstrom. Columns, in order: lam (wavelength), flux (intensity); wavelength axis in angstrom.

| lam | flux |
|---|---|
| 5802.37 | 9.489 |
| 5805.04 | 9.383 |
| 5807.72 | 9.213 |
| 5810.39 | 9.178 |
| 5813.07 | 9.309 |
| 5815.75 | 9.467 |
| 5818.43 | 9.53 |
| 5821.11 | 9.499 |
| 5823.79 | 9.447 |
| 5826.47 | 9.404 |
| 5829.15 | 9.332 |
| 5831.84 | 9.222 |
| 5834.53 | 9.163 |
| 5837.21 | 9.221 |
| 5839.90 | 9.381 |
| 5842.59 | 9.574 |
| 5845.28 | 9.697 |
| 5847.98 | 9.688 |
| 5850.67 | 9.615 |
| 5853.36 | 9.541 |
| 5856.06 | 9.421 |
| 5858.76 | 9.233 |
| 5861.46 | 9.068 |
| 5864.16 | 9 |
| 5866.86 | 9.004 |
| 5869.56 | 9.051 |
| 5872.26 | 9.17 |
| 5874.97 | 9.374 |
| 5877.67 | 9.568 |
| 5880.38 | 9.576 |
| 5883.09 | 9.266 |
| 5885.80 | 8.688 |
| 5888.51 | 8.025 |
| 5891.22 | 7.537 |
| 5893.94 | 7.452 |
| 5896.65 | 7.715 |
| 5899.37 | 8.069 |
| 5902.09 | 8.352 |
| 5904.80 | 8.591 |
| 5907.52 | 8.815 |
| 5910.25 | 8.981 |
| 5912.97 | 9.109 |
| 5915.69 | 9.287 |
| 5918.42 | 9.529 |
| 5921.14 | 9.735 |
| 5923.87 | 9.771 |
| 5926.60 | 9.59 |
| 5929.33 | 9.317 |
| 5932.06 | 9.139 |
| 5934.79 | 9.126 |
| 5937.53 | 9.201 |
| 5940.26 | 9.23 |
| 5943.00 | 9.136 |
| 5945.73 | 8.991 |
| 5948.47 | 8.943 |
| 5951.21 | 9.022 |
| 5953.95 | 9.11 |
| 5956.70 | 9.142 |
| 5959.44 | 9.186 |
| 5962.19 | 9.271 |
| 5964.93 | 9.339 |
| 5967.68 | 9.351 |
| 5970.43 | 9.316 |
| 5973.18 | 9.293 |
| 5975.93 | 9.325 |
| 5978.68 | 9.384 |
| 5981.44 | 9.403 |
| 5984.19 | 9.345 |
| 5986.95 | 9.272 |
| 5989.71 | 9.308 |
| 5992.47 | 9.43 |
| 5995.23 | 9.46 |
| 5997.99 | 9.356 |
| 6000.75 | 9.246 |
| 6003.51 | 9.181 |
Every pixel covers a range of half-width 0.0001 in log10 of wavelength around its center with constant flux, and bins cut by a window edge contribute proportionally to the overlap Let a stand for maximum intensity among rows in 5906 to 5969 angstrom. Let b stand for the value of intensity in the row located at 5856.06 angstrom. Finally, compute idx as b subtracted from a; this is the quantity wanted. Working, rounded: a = 9.771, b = 9.421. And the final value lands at 0.35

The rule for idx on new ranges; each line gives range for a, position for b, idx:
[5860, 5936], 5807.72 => 0.56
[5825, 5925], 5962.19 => 0.50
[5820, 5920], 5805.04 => 0.31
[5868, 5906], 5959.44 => 0.39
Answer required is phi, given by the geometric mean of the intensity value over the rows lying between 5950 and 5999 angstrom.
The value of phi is 9.29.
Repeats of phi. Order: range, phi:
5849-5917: 8.84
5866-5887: 9.21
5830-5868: 9.34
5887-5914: 8.25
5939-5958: 9.08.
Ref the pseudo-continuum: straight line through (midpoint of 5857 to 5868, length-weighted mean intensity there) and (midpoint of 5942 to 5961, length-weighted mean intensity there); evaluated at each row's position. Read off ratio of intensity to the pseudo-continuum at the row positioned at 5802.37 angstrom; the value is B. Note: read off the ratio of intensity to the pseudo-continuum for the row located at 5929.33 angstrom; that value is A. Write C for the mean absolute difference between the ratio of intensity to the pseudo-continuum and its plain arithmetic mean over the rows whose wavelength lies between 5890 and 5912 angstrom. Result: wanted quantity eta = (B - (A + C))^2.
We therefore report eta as 0.0014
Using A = 1.03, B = 1.043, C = 0.055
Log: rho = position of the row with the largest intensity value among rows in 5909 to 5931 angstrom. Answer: 5923.87 angstrom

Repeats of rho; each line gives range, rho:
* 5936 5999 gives 5995.23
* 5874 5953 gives 5923.87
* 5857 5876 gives 5874.97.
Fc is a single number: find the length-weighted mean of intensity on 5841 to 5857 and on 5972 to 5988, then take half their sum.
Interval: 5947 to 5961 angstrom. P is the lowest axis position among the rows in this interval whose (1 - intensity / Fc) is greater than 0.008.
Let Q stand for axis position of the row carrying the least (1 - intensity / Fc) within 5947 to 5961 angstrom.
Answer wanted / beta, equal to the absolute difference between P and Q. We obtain 11.0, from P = 5948.47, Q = 5959.44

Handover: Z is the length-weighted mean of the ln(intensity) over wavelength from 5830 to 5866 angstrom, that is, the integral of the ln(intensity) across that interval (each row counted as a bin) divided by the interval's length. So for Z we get 2.24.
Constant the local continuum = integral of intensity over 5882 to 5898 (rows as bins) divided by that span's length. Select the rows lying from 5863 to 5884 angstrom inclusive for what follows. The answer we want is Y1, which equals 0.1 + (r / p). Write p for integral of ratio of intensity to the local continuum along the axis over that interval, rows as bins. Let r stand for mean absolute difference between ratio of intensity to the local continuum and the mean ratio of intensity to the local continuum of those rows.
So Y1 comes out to 0.101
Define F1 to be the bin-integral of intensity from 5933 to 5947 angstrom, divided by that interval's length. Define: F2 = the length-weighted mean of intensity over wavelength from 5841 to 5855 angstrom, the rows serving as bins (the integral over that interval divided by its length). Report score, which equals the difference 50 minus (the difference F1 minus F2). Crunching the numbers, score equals 50.5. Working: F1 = 9.1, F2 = 9.61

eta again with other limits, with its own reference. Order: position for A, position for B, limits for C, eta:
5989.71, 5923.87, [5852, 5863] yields 0.0010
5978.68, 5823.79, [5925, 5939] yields 0.0001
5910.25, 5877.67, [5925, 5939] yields 0.0023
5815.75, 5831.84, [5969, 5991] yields 0.0009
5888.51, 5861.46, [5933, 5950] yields 0.0109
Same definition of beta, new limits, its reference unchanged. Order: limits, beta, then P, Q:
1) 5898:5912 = 10.9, 5899.37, 5910.25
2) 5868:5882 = 10.8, 5869.56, 5880.38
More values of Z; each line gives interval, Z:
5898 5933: 2.21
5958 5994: 2.23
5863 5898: 2.16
